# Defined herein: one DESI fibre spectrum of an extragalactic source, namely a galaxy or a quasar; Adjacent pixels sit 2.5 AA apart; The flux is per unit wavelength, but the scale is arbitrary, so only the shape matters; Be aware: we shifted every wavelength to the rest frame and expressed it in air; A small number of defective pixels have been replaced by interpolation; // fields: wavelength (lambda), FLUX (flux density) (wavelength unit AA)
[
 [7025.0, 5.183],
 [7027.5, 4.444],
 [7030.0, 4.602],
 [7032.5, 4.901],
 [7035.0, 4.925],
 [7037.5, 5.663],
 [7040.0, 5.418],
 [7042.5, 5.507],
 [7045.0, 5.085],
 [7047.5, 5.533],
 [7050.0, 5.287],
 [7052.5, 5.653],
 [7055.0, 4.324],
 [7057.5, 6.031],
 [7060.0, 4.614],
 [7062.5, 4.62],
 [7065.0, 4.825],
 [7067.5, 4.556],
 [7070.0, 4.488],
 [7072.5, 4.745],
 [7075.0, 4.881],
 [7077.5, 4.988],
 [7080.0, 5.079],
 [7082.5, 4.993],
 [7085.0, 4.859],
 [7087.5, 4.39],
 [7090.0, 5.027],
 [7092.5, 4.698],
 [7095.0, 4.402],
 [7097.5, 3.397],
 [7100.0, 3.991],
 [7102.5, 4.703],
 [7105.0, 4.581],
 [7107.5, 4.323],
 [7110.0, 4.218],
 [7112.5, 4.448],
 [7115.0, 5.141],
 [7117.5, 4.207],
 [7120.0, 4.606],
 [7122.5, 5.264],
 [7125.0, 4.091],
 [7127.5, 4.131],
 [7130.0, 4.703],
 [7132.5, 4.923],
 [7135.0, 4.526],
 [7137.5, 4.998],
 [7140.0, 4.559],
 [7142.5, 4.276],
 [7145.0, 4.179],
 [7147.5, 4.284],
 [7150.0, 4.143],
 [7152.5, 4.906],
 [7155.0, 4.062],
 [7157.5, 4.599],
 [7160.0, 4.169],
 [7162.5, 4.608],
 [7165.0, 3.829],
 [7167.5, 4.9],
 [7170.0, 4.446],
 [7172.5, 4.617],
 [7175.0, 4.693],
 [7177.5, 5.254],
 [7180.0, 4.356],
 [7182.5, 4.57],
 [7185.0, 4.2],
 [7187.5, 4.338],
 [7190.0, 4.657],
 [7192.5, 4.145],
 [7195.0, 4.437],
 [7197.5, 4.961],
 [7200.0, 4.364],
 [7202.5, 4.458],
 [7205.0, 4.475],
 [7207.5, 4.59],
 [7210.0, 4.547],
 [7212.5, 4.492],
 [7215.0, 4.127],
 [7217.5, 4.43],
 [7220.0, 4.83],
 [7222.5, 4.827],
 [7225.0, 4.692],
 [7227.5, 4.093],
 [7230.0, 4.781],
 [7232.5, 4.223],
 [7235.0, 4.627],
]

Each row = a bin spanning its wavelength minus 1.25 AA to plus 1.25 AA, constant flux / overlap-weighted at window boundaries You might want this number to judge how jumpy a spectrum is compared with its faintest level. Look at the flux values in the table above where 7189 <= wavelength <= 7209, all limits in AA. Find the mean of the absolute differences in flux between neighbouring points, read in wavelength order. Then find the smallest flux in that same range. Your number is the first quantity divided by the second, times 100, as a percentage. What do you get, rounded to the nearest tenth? 7.4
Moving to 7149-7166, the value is 16.5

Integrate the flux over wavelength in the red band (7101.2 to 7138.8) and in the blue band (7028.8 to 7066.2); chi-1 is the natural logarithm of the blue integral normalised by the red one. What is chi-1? 0.11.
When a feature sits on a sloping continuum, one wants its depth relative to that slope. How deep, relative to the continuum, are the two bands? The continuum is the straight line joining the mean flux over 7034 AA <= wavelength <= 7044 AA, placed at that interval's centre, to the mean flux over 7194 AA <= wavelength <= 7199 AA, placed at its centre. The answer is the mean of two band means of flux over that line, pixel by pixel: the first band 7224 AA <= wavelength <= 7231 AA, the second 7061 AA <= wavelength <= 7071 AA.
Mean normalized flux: 0.93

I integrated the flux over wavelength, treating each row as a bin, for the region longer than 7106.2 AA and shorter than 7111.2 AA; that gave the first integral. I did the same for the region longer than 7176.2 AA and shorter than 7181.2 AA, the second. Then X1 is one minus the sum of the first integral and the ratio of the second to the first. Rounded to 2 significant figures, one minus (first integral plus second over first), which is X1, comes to -21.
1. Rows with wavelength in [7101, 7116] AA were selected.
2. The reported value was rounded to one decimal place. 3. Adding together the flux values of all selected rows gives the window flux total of 27.4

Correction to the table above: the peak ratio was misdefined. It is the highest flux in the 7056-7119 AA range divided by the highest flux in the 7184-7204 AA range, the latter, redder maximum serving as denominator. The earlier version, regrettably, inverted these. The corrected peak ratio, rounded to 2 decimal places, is 1.22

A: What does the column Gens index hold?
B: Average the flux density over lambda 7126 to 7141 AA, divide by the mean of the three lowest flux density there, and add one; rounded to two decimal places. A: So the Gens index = 2.05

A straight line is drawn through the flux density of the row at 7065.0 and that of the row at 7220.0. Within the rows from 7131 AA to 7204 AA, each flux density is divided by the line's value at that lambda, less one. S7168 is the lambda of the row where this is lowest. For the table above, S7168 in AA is 7165.0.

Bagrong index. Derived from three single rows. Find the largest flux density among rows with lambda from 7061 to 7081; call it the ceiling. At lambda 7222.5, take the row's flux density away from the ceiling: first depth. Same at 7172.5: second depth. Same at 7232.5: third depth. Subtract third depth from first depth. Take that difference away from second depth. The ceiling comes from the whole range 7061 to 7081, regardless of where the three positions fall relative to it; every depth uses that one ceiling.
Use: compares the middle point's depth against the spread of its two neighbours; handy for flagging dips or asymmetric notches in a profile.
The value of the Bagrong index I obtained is 1.1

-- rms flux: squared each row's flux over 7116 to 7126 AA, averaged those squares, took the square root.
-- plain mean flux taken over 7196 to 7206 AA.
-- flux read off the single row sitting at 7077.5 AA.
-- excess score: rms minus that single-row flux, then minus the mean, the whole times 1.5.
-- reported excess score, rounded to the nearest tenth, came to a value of -7.5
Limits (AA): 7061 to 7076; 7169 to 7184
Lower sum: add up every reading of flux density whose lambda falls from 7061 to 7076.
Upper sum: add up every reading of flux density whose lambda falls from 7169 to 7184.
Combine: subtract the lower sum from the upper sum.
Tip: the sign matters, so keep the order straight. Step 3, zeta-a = 0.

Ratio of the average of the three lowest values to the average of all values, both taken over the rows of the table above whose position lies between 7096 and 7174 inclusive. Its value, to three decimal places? 0.841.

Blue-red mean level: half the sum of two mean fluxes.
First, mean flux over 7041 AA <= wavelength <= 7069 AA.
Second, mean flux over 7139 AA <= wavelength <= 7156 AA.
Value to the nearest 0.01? 4.72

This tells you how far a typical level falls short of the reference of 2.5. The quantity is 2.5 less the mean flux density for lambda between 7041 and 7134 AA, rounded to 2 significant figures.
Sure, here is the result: -2.2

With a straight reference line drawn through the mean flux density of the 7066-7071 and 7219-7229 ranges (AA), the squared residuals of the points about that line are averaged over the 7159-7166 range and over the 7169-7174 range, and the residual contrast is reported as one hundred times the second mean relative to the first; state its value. 4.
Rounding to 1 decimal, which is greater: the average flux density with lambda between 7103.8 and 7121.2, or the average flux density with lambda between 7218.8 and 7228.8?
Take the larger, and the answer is 4.6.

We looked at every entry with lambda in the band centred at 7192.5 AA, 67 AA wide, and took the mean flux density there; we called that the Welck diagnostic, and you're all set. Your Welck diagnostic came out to 4.5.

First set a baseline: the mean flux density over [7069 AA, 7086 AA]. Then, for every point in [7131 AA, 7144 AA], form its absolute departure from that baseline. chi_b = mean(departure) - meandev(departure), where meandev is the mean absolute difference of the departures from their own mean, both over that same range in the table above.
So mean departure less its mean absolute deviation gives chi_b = 0.14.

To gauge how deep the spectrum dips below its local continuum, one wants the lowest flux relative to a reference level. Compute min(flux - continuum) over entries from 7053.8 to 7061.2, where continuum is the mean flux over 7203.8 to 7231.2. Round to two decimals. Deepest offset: -0.21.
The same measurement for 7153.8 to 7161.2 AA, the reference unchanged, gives -0.47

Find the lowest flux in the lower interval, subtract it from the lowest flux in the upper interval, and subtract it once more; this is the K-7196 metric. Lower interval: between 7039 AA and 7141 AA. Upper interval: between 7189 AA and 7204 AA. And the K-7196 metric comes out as -2.6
